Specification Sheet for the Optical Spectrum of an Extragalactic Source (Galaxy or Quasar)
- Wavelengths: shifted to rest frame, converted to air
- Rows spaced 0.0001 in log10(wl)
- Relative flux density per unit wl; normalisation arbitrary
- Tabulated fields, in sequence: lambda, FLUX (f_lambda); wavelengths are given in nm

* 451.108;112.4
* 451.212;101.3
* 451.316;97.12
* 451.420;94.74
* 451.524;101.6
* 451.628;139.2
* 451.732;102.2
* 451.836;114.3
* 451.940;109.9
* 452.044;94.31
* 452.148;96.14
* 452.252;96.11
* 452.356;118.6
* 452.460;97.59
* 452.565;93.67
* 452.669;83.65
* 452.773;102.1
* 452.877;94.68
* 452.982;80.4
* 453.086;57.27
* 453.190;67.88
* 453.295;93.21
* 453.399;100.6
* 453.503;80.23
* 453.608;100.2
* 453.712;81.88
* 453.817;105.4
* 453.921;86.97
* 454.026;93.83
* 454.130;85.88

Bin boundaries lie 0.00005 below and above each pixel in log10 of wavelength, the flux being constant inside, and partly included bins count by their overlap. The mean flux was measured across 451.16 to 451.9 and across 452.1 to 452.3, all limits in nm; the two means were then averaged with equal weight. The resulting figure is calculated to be 102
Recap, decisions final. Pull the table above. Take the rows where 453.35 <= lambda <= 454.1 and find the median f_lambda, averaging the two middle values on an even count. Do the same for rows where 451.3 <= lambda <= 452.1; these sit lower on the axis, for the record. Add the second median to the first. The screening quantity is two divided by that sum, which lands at 0.0102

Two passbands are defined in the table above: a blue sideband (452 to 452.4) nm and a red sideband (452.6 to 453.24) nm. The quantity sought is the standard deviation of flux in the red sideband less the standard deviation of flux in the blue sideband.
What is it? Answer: 5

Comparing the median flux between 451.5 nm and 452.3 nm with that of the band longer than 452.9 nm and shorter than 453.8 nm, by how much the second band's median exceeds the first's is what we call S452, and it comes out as -21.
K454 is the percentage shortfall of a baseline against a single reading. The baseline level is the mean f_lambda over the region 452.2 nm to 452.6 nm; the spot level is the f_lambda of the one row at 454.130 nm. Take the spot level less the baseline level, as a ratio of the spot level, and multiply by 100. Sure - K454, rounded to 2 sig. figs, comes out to -18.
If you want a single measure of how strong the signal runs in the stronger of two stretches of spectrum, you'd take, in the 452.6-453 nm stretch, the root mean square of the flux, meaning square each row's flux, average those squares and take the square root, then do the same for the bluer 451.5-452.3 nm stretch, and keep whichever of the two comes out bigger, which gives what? 108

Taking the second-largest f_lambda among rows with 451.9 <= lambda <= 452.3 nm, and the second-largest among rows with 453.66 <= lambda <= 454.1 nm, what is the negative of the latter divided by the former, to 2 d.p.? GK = -0.98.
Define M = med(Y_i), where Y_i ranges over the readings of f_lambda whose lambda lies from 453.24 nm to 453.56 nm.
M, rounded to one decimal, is 93.2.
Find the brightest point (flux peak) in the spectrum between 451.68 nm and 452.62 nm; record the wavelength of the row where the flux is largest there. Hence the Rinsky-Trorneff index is 452.356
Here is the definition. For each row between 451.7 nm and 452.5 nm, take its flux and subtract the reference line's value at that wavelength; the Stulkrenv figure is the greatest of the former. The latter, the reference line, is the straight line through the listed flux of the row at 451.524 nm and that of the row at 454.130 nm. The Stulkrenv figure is 22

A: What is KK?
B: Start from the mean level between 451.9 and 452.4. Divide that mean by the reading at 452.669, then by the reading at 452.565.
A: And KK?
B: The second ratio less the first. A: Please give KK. -0.13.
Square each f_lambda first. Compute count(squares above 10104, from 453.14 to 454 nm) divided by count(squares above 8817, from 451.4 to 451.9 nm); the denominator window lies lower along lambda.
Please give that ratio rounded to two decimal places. 0.40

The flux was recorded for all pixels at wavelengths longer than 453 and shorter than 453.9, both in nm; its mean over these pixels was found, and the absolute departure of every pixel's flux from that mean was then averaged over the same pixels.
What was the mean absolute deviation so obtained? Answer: 14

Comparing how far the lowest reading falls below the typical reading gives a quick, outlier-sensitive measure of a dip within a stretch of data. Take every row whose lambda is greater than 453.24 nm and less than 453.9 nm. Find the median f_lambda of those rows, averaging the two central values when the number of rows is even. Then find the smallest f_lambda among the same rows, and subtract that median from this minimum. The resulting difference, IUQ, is -16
